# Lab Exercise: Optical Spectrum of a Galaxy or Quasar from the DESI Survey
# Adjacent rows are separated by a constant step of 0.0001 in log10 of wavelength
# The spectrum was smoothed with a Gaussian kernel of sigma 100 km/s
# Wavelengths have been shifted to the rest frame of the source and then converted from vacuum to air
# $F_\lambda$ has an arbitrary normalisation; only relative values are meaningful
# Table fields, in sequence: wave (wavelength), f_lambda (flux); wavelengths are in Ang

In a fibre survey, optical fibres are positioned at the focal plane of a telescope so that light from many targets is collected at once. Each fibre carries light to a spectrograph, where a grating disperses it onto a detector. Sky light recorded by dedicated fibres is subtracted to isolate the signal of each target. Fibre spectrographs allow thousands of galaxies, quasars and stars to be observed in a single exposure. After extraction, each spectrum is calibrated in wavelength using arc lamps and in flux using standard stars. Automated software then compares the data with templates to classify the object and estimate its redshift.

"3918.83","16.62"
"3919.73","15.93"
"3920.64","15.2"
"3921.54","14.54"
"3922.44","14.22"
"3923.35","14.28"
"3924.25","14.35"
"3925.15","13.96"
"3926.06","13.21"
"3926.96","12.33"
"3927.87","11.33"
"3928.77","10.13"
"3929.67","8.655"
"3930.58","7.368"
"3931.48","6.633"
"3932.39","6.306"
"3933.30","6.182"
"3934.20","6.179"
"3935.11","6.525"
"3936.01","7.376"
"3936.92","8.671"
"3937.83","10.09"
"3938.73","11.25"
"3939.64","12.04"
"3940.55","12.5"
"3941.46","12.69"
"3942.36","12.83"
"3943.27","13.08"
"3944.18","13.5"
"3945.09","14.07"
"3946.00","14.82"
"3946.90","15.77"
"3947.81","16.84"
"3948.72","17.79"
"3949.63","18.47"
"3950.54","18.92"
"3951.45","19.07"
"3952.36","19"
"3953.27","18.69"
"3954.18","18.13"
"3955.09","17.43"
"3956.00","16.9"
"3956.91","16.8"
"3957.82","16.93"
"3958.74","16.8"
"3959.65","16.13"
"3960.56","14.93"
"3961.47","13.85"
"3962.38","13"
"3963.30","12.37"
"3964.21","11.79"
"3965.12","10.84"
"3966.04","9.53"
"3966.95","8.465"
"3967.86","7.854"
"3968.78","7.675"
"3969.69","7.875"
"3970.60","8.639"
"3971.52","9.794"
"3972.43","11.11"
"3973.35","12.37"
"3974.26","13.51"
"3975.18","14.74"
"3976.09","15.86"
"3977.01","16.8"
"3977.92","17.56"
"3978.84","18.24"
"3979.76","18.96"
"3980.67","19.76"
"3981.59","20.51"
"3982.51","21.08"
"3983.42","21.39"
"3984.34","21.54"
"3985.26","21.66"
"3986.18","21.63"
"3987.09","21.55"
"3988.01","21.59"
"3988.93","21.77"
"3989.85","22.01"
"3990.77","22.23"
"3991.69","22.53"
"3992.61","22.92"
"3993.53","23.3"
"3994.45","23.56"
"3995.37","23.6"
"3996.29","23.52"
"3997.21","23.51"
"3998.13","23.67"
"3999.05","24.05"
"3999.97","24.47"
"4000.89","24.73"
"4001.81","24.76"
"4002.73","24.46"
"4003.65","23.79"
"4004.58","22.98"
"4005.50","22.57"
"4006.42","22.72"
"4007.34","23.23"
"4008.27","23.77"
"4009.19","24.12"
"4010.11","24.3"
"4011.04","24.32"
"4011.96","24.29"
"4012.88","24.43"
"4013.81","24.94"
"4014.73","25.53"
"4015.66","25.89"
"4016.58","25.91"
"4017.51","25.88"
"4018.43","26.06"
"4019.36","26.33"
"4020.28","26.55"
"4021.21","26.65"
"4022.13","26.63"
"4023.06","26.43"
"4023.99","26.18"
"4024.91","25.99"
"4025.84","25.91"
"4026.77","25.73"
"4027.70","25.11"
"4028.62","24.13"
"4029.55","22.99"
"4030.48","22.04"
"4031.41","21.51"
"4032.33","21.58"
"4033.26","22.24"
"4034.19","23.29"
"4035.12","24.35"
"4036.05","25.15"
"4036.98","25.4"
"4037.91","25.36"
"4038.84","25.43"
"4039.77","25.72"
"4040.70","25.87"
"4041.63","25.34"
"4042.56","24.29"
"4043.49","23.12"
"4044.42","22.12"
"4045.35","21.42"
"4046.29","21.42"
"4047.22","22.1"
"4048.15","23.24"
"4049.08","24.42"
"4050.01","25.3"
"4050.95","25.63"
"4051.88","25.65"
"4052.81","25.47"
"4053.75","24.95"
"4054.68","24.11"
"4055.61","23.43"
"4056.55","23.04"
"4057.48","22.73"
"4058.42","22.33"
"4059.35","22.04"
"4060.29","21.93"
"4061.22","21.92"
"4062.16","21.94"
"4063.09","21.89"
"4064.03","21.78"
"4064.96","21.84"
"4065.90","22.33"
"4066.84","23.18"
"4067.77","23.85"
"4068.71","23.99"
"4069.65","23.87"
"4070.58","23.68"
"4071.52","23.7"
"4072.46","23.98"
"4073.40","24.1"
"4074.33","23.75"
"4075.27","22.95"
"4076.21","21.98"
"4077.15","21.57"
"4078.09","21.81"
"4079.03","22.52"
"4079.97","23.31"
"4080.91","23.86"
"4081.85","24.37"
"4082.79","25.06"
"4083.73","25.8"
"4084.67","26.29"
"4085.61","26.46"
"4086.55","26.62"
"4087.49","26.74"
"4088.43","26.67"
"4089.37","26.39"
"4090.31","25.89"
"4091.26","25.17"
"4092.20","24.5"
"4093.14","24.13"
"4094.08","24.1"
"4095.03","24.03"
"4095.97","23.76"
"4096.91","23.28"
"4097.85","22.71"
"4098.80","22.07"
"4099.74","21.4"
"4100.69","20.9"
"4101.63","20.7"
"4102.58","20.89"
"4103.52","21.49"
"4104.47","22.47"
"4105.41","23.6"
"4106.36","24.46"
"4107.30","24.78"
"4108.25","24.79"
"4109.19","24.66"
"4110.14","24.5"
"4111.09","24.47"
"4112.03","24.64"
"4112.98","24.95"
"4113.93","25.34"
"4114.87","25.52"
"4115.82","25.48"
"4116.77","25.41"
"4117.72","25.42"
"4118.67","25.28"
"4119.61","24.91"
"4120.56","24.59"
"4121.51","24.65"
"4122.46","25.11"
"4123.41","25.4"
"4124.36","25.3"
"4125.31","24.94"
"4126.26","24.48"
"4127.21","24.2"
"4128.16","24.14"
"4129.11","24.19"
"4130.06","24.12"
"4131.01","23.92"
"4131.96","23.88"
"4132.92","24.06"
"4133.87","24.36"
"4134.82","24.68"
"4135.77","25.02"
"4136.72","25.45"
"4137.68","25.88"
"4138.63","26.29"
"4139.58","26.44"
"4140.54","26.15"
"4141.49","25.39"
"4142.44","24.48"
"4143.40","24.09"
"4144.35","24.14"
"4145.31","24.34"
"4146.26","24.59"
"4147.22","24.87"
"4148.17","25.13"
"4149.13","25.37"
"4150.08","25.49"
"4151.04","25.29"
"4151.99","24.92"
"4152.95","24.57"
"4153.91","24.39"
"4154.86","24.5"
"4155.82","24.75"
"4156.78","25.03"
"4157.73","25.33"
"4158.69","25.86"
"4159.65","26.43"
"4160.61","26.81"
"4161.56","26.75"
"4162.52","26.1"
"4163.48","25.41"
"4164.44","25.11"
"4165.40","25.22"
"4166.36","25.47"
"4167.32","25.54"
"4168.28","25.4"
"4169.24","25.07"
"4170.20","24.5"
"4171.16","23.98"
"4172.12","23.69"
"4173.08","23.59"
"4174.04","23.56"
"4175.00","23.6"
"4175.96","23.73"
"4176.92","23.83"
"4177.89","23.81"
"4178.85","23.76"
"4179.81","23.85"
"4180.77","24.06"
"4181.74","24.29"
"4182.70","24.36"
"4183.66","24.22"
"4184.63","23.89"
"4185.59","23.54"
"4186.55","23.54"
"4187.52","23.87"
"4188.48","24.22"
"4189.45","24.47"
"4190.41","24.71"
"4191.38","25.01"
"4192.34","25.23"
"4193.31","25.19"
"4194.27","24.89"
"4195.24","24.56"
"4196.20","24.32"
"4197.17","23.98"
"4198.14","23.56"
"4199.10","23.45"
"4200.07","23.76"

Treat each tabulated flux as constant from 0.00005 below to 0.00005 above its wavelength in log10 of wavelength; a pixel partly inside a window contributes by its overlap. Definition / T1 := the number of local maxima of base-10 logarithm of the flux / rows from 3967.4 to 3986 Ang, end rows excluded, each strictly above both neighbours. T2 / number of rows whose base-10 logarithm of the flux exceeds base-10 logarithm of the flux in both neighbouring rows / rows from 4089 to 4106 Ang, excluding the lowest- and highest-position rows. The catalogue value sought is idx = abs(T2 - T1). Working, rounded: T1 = 0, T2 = 0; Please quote 0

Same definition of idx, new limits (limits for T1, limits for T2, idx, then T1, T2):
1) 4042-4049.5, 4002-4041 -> 4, 0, 4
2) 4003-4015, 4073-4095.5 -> 0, 1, 1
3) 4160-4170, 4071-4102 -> 1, 1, 2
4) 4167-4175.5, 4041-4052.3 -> 0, 0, 0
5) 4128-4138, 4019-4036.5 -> 0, 1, 1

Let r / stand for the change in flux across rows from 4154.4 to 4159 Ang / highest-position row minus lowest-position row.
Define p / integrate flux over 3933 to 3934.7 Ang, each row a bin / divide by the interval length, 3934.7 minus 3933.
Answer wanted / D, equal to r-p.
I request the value -4.8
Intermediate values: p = 6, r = 1.4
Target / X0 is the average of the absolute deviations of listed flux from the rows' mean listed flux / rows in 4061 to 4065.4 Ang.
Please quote 0.05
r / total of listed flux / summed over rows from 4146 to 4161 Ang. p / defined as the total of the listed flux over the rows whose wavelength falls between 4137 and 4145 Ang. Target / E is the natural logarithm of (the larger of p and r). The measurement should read 6.0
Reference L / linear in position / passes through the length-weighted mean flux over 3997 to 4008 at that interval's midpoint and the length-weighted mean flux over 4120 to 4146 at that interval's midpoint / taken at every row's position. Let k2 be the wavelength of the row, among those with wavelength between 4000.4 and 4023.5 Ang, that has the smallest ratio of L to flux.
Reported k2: 4021.21 Ang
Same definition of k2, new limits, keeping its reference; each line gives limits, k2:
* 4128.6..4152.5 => 4139.58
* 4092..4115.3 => 4114.87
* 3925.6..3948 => 3947.81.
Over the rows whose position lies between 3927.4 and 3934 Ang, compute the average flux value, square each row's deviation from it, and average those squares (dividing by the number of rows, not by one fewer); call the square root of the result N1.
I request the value 1.9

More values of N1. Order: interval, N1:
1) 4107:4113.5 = 0.2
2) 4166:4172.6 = 0.7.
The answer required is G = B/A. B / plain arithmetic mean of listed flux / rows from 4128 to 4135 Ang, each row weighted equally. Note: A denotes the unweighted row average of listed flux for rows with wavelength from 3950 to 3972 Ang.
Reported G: 1.75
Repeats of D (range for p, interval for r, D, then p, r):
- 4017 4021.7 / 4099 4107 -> -23.2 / 26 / 3.1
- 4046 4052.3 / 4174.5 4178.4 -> -23.8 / 24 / 0.2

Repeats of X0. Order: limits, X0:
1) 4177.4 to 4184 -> 0.21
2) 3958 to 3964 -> 1.44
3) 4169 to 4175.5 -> 0.45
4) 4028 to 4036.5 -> 1.07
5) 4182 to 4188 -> 0.26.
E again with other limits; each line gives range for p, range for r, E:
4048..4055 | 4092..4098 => 5.3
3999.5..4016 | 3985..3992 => 6.1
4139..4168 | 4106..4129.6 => 6.6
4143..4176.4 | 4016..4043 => 6.8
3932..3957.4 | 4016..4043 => 6.6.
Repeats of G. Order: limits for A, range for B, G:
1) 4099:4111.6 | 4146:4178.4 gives 1.08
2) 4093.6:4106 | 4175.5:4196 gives 1.08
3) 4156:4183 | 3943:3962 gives 0.67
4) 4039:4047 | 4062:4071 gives 0.97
